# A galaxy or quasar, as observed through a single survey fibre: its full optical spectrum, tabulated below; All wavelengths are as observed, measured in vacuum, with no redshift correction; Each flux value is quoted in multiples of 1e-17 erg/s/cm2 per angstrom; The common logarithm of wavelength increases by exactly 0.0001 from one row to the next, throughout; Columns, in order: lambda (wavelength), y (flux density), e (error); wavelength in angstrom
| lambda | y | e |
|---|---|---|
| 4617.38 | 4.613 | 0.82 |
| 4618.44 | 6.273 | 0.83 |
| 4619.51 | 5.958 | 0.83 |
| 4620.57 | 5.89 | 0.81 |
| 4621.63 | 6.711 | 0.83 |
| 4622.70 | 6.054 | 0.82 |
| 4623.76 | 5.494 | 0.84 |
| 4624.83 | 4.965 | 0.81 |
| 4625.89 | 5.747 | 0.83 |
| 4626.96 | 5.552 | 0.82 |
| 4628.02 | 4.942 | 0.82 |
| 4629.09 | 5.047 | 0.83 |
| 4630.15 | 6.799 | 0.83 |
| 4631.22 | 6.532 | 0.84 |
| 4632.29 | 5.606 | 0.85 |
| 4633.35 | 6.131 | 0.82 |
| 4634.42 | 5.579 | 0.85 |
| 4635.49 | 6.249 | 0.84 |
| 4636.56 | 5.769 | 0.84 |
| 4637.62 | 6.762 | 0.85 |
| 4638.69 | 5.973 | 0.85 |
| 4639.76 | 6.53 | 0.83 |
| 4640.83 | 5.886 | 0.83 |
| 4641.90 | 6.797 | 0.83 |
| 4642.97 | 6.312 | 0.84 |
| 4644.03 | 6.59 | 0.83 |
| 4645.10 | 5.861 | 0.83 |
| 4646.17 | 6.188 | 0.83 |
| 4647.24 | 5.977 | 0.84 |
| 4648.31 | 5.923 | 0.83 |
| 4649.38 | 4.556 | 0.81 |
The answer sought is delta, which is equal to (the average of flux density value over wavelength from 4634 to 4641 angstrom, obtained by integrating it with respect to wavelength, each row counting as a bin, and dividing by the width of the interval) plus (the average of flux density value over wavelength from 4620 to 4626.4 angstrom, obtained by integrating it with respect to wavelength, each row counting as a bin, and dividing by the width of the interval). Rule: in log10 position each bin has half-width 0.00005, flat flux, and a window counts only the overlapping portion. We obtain 11.9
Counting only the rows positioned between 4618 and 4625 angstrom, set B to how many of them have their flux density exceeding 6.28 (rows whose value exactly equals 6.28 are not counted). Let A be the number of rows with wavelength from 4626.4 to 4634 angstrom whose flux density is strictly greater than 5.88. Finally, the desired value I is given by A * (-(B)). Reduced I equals -3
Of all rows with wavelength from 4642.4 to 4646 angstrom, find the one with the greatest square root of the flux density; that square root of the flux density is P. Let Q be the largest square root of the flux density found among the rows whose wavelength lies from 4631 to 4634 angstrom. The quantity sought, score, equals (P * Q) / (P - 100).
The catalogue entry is -0.067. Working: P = 2.57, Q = 2.56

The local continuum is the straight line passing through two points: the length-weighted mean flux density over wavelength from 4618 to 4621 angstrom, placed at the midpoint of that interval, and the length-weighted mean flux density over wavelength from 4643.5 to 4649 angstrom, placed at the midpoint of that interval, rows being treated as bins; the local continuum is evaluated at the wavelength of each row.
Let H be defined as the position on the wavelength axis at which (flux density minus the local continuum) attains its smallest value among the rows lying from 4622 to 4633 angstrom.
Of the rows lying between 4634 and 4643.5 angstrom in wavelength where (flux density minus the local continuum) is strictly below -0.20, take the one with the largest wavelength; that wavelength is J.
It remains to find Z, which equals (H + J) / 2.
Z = 4632.3 angstrom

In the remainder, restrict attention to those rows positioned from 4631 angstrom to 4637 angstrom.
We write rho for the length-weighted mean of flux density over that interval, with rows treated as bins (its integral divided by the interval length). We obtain 5.95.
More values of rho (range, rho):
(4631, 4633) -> 6.01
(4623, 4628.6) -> 5.37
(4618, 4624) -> 6.09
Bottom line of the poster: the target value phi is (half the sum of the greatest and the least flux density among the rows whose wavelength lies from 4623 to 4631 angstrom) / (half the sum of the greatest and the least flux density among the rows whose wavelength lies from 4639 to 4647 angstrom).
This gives 0.93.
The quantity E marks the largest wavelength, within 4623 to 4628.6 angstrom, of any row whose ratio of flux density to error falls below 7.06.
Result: 4628.02 angstrom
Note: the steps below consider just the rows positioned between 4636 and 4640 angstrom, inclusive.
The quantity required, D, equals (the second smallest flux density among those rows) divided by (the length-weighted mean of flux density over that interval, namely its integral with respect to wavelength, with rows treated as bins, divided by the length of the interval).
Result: 0.957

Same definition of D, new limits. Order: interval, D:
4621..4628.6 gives 0.881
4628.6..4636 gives 0.930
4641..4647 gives 0.981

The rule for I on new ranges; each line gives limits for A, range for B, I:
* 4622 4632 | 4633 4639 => -3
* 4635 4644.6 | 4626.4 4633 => -16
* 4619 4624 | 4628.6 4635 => -8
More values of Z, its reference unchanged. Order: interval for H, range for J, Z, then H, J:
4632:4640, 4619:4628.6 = 4631.2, 4634.42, 4628.02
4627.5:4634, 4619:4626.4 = 4627.0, 4628.02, 4625.89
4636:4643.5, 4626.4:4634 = 4634.4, 4636.56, 4632.29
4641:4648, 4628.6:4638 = 4640.8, 4645.10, 4636.56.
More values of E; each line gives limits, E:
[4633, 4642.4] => 4638.69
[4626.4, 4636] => 4634.42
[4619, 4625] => 4624.83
